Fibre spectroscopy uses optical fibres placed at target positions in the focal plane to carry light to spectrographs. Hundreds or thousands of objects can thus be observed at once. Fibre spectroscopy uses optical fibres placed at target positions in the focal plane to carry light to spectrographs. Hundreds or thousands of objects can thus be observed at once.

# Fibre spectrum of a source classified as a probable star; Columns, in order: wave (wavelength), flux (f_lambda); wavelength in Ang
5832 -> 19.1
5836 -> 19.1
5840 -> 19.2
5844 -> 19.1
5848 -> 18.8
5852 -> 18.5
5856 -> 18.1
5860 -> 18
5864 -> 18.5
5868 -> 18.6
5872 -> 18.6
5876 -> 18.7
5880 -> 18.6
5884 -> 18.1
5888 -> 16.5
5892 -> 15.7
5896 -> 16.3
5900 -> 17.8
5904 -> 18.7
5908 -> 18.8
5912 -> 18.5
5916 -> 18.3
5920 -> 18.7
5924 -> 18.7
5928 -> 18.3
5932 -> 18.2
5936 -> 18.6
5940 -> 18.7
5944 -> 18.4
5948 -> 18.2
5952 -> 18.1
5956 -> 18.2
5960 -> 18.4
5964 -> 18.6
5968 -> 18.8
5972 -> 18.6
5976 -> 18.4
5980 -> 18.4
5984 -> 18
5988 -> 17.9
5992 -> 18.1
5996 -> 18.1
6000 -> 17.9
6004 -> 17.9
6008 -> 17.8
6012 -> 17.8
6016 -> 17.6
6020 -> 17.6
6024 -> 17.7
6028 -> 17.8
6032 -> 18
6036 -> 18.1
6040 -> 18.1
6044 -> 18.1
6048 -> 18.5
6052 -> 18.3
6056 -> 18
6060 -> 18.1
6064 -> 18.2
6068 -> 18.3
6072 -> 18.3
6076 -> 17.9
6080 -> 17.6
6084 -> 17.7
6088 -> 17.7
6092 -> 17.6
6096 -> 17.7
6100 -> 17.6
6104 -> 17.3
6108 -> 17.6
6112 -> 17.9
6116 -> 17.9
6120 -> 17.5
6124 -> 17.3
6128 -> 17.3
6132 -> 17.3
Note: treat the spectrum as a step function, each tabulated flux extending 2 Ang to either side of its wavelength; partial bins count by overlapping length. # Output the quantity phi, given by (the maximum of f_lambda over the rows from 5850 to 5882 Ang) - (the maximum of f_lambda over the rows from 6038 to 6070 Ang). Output 0.20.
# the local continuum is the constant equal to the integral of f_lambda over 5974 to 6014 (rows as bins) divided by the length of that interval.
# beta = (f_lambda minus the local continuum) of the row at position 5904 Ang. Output 0.7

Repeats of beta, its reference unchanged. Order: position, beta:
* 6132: -0.7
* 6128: -0.7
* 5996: 0.1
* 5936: 0.6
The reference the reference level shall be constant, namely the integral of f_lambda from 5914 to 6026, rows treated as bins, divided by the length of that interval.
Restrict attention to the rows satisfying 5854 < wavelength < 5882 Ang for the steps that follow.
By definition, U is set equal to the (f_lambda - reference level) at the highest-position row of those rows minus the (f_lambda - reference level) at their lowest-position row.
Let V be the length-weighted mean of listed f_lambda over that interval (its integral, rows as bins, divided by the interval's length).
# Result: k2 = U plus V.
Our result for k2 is 18.9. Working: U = 0.5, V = 18.4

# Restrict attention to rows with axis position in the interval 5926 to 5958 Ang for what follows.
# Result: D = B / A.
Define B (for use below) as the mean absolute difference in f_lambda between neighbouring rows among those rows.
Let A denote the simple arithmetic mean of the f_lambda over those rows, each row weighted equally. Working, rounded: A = 18.3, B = 0.19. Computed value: 0.0101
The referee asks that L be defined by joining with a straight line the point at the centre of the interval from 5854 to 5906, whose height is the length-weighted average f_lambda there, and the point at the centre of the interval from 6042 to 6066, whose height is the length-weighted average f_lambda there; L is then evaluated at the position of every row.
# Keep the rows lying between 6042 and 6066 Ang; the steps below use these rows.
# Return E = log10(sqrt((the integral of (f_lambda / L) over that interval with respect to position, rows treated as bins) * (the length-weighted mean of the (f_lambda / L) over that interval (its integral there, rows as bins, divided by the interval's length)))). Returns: 0.690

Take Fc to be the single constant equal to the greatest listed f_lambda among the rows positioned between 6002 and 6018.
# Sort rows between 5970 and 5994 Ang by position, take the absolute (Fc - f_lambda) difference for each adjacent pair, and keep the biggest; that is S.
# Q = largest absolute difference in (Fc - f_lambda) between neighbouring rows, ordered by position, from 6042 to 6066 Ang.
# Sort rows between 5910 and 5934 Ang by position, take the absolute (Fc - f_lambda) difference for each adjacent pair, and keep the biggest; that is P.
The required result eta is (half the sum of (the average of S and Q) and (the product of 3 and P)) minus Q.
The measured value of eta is 0.40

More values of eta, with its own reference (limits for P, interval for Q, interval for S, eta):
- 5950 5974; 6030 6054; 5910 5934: 0.10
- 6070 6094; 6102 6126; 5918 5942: 0.40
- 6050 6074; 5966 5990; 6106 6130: 0.25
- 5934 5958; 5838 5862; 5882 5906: 0.55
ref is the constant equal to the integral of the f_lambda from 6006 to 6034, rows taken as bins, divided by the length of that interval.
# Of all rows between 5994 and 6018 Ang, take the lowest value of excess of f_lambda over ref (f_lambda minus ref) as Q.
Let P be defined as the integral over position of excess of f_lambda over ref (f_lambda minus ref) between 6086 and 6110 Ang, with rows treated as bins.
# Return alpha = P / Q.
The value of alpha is 27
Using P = -4.2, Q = -0.16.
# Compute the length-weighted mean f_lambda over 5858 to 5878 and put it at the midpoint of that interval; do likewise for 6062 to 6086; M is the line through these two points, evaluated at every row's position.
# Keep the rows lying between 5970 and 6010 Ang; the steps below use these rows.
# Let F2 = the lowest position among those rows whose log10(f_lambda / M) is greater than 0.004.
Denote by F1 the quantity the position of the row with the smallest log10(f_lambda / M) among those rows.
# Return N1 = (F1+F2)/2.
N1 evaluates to 5990 Ang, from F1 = 6008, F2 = 5972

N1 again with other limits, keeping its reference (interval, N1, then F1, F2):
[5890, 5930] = 5898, 5892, 5904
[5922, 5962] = 5938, 5952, 5924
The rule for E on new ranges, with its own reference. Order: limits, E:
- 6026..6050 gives 0.688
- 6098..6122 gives 0.674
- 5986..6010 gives 0.687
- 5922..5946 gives 0.702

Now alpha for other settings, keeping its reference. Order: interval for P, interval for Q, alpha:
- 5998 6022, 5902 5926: 0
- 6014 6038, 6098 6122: -2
